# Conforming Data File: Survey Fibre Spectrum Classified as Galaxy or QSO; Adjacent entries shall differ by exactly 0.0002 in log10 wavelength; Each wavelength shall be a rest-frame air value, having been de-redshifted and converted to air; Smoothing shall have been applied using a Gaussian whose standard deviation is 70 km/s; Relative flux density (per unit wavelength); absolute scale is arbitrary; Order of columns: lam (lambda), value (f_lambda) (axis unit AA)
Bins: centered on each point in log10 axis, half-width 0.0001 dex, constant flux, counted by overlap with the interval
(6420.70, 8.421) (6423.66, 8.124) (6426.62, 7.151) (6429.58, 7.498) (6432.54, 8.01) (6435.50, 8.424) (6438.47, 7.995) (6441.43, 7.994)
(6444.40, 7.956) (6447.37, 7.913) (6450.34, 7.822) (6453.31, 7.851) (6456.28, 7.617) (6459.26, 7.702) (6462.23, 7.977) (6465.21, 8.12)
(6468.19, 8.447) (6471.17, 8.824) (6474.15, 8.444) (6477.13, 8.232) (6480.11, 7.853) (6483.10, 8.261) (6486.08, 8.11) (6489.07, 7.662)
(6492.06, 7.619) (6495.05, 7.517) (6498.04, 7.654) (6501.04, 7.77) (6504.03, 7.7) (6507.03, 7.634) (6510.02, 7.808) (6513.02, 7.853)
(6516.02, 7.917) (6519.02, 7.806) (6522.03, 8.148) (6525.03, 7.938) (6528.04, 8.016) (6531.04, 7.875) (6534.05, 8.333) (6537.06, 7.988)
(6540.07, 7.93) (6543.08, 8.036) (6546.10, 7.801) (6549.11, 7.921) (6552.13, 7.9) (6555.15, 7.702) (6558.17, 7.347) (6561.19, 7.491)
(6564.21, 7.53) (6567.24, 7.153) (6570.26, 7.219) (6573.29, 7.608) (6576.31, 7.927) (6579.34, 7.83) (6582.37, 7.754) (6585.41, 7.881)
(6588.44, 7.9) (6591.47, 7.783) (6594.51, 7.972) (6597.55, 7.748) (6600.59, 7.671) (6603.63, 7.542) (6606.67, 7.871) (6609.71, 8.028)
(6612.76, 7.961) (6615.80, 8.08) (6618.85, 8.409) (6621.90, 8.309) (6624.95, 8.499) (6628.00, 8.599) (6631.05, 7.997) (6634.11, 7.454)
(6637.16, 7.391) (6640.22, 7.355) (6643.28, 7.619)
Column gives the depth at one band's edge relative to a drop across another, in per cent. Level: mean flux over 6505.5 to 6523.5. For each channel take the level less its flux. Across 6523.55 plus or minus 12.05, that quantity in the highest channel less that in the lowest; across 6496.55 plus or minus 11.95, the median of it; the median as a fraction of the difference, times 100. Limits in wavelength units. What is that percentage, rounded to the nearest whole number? -42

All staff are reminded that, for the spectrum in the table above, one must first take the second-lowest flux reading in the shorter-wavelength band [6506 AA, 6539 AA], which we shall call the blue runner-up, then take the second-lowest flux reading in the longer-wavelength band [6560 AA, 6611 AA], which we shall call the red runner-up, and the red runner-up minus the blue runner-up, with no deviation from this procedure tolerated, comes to -0.6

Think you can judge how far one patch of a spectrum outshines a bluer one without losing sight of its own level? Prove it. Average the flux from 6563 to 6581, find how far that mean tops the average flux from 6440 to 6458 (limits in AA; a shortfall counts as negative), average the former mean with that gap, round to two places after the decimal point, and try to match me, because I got 3.62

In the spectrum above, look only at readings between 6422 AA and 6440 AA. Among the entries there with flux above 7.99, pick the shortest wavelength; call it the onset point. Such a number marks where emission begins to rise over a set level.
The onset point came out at 6423.66 AA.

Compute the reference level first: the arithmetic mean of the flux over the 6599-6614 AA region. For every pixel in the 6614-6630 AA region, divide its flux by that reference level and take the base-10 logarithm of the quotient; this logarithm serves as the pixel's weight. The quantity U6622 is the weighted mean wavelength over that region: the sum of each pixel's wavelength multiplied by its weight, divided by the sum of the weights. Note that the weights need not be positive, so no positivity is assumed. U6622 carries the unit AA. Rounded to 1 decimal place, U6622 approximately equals 6623.1 AA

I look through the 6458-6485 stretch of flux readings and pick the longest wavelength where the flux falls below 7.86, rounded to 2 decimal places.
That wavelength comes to 6480.11 AA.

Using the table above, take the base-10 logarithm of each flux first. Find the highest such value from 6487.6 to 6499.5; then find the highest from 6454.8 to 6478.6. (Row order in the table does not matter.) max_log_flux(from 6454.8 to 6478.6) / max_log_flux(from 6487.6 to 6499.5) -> 1.07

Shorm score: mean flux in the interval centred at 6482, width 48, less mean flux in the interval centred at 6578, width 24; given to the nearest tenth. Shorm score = 0.3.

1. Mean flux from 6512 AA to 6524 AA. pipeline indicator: 7.93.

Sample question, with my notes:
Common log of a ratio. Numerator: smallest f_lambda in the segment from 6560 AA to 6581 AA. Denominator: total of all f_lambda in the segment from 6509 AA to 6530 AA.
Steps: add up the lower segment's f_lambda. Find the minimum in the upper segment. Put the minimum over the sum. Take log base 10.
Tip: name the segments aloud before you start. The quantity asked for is -0.890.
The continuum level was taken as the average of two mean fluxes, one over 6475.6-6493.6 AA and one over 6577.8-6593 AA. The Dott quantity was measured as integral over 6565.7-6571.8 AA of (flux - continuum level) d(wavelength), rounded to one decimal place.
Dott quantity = -4.3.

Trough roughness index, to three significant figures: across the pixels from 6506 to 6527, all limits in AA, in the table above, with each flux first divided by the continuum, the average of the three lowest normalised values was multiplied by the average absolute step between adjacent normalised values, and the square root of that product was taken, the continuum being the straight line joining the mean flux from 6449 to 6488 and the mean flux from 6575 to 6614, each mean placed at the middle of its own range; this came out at 0.139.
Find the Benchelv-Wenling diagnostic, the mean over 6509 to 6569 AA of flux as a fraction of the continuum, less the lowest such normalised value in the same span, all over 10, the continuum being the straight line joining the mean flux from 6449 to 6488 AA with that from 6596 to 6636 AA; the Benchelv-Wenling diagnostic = 0.008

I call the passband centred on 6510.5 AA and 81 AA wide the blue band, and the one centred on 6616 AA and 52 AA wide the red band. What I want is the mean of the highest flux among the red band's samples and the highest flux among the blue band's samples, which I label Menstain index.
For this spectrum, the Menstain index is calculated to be 8.7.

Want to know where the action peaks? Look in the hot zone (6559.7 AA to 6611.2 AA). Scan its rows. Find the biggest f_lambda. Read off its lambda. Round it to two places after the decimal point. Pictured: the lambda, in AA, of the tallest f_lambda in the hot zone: 6609.71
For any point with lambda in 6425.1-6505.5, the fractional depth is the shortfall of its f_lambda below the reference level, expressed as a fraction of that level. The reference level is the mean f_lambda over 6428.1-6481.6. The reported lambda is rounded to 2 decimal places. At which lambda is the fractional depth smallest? 6471.17 AA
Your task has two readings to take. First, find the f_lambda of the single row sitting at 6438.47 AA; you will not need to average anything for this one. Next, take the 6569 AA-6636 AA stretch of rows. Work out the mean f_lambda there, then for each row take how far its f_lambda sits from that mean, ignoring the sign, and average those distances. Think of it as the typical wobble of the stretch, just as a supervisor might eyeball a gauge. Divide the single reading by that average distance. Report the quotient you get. 32.9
